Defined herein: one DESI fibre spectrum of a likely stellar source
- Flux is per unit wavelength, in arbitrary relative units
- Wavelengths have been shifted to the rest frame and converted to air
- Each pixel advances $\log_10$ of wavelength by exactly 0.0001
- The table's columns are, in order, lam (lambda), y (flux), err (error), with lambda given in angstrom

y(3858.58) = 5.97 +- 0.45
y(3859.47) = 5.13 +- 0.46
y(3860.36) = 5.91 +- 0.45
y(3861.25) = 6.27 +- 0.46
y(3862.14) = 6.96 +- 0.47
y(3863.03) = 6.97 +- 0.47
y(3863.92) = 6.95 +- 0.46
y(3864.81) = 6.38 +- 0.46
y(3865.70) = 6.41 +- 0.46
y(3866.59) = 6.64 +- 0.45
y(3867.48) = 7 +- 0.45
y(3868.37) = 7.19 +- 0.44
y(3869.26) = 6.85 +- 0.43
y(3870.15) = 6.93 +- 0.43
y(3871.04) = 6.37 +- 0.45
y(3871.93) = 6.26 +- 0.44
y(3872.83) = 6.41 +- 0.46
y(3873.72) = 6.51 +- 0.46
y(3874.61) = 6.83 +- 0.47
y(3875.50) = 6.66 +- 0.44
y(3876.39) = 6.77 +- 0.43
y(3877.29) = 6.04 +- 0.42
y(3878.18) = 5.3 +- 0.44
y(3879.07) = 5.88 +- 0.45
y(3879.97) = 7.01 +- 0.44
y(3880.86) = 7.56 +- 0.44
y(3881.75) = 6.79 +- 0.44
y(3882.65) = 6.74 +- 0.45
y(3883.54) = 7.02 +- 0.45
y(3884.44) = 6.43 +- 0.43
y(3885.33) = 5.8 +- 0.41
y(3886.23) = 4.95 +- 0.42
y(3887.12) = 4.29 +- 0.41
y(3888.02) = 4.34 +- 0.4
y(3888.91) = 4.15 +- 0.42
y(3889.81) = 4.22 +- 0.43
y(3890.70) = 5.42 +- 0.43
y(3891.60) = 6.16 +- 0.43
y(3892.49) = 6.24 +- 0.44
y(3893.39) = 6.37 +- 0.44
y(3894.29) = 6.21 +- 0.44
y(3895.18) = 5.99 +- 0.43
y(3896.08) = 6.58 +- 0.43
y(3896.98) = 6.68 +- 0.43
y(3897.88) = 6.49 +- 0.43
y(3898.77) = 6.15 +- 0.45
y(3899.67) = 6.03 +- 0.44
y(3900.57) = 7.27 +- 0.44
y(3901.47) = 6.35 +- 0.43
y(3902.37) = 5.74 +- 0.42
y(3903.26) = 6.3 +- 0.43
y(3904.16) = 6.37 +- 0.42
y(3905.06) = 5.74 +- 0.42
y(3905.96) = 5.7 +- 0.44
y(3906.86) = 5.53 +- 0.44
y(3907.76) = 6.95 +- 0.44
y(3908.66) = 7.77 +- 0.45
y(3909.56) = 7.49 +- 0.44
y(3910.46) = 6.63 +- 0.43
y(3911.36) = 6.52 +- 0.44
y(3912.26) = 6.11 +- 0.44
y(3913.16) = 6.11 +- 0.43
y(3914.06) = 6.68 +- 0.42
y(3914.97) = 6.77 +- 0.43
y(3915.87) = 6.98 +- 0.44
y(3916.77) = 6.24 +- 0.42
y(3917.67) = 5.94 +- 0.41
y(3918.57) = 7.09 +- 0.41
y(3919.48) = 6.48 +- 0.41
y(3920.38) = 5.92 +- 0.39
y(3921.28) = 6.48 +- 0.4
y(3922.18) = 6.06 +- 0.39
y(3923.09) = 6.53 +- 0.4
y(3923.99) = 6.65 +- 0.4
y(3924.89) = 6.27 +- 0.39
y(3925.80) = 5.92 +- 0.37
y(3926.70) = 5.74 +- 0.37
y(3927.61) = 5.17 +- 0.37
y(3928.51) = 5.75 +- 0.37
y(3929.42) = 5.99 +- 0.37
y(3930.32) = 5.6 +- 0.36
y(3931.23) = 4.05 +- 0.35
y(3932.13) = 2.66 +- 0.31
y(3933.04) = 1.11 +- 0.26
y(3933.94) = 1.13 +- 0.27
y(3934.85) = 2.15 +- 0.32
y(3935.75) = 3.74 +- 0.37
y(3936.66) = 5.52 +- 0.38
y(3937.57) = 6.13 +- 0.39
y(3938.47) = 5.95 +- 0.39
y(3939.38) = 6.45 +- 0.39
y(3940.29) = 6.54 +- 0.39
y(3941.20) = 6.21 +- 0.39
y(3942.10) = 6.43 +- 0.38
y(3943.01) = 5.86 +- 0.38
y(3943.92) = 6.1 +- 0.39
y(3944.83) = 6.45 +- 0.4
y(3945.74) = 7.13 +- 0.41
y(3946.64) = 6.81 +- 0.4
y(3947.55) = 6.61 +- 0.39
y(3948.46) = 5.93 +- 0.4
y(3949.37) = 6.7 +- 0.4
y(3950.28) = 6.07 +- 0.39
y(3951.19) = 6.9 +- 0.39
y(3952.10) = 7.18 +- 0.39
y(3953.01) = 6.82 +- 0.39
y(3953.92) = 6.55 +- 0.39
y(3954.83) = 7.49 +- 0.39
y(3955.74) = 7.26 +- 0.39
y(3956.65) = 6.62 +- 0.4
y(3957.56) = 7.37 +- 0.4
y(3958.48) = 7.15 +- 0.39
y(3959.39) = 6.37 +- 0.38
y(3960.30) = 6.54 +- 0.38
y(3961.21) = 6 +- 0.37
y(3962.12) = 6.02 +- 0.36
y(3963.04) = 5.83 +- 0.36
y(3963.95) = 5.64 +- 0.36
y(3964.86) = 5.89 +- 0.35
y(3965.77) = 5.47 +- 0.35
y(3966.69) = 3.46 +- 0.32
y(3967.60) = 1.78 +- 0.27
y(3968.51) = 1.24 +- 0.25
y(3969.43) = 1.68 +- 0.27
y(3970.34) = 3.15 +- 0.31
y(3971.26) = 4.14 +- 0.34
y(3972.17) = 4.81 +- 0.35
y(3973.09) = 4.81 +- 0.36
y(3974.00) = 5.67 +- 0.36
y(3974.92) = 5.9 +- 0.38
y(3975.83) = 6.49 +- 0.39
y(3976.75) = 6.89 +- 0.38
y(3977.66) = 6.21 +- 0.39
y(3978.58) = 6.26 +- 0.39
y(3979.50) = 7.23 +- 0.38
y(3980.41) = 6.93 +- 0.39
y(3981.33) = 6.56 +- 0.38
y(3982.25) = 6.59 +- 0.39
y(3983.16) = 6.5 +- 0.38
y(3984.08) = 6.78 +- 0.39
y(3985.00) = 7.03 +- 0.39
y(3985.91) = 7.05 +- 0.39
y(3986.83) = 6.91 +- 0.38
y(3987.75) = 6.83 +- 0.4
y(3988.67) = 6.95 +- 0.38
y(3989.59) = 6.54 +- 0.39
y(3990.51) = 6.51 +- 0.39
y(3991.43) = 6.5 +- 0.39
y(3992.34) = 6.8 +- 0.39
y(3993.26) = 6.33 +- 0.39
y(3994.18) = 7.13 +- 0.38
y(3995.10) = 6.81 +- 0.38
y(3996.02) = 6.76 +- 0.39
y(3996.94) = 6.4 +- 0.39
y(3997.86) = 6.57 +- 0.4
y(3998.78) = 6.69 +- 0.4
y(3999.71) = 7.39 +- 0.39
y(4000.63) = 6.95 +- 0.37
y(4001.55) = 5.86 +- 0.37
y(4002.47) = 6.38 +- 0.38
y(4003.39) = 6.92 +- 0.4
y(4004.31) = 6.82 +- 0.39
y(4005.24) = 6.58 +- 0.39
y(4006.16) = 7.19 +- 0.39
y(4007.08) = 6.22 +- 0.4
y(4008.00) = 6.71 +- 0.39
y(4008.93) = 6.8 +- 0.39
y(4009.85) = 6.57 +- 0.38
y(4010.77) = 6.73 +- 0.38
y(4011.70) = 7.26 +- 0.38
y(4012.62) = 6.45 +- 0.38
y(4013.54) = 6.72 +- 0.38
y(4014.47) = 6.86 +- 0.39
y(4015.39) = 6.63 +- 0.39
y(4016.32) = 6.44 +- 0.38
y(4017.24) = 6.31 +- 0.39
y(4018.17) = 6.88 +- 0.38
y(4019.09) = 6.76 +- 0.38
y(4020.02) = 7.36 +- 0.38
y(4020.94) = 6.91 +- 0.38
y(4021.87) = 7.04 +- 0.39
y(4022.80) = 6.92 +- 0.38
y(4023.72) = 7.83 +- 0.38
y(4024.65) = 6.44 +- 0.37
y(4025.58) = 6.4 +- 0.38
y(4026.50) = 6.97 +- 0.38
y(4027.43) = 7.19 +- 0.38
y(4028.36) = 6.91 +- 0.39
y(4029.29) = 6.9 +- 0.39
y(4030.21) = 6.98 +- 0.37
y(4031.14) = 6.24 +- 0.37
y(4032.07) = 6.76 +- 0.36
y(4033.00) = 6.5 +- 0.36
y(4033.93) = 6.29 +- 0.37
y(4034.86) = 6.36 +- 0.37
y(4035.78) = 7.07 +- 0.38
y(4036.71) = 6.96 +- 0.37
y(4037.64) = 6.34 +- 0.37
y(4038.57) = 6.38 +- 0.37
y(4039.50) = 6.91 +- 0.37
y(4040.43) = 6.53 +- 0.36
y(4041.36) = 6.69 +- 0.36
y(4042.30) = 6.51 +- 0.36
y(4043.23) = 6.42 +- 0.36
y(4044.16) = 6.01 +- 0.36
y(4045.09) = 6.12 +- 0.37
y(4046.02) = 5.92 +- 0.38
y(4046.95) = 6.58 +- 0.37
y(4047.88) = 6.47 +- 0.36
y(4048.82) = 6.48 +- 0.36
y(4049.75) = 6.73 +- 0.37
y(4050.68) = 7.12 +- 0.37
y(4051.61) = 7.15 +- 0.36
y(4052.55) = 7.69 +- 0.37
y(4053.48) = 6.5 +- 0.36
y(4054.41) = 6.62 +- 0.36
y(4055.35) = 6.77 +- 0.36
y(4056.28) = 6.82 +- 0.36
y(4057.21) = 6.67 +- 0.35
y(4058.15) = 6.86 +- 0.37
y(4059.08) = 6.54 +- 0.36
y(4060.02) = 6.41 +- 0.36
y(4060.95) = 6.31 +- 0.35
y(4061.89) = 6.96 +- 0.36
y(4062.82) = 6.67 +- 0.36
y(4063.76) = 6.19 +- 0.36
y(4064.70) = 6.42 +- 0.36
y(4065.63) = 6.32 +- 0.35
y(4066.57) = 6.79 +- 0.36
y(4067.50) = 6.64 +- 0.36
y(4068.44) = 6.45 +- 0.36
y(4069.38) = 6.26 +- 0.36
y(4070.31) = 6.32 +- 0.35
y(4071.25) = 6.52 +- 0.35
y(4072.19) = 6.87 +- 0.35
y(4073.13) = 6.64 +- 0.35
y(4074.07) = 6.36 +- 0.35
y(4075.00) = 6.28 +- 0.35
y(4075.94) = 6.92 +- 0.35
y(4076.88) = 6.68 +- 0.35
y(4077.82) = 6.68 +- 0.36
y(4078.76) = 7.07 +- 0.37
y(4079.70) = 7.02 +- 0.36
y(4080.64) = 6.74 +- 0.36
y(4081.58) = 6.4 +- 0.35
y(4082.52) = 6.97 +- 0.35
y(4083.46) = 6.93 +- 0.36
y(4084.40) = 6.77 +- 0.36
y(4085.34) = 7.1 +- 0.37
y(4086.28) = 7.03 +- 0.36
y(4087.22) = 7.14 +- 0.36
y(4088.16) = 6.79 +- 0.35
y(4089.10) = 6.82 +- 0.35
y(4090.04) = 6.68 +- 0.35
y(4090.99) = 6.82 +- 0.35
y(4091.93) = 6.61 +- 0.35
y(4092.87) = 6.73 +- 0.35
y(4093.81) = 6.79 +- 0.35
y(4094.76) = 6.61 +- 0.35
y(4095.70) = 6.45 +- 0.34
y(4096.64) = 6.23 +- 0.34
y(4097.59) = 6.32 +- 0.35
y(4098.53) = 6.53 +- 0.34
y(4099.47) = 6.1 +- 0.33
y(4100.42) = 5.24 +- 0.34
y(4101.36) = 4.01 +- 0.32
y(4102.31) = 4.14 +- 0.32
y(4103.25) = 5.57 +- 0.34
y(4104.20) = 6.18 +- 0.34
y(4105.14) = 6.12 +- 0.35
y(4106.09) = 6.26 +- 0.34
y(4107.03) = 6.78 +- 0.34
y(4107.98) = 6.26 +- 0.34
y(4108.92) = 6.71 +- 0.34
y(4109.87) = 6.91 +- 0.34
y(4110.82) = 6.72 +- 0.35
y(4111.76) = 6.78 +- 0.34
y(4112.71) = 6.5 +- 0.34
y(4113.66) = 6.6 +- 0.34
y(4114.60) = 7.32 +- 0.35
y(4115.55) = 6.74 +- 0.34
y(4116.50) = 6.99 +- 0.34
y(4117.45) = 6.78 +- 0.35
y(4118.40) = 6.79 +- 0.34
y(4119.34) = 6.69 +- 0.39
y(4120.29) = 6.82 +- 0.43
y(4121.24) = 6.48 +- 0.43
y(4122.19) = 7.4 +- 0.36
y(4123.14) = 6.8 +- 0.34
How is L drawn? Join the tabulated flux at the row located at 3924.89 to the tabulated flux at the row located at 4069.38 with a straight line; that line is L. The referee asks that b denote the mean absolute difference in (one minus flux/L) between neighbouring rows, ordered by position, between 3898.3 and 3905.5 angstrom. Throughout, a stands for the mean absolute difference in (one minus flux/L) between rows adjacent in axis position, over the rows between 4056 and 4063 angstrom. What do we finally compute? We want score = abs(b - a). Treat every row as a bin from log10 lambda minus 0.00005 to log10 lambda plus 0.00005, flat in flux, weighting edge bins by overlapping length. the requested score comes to 0.053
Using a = 0.042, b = 0.095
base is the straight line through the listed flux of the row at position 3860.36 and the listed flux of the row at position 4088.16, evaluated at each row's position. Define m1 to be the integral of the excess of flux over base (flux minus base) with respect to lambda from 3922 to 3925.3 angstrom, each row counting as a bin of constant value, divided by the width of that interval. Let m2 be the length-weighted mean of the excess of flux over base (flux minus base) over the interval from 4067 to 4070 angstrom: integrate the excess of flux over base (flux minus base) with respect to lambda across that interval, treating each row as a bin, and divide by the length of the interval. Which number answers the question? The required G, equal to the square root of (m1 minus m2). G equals 0.7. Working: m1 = 0.3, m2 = -0.27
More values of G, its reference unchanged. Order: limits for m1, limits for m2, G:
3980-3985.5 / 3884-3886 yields 0.6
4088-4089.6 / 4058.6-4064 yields 0.4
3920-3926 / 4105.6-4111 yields 0.6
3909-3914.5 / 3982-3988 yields 0.3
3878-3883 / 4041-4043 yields 0.8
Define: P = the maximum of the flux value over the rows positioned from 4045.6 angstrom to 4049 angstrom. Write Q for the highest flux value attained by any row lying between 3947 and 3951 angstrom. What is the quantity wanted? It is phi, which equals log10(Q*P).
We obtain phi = 1.64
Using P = 6.58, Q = 6.7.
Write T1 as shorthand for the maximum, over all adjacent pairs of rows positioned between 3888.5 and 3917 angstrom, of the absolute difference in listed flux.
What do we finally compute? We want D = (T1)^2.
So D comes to 2.0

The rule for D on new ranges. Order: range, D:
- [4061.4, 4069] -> 0.2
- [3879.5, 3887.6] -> 0.7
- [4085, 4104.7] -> 2.0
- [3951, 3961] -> 0.9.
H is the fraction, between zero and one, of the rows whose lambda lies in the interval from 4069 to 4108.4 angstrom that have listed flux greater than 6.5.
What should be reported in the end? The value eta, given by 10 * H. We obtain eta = 6.0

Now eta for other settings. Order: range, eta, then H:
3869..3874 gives 5.0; 0.5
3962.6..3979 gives 0.6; 0.1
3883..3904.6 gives 1.7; 0.2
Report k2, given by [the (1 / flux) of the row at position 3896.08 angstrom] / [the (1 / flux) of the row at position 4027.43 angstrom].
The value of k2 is 1.093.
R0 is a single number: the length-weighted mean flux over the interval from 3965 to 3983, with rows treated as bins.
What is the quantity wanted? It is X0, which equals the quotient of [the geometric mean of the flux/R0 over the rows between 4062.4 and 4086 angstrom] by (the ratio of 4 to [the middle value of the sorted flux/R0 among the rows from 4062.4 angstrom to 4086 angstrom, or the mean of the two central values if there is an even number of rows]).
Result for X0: 0.433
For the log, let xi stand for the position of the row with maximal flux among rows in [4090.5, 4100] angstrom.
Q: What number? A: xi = 4090.99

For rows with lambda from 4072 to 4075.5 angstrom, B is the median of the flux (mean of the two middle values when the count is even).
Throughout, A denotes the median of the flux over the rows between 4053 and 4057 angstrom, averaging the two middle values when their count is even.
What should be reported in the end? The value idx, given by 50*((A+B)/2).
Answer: 330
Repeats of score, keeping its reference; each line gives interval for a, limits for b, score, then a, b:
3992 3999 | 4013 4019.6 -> 0.015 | 0.052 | 0.037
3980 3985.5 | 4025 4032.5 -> 0.023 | 0.033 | 0.055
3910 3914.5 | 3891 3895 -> 0.024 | 0.043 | 0.020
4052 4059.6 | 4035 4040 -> 0.002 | 0.050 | 0.052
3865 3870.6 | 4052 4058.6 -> 0.011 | 0.038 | 0.049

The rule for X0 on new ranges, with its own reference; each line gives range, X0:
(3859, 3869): 0.422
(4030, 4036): 0.419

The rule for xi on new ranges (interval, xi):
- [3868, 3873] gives 3868.37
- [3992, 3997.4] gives 3994.18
